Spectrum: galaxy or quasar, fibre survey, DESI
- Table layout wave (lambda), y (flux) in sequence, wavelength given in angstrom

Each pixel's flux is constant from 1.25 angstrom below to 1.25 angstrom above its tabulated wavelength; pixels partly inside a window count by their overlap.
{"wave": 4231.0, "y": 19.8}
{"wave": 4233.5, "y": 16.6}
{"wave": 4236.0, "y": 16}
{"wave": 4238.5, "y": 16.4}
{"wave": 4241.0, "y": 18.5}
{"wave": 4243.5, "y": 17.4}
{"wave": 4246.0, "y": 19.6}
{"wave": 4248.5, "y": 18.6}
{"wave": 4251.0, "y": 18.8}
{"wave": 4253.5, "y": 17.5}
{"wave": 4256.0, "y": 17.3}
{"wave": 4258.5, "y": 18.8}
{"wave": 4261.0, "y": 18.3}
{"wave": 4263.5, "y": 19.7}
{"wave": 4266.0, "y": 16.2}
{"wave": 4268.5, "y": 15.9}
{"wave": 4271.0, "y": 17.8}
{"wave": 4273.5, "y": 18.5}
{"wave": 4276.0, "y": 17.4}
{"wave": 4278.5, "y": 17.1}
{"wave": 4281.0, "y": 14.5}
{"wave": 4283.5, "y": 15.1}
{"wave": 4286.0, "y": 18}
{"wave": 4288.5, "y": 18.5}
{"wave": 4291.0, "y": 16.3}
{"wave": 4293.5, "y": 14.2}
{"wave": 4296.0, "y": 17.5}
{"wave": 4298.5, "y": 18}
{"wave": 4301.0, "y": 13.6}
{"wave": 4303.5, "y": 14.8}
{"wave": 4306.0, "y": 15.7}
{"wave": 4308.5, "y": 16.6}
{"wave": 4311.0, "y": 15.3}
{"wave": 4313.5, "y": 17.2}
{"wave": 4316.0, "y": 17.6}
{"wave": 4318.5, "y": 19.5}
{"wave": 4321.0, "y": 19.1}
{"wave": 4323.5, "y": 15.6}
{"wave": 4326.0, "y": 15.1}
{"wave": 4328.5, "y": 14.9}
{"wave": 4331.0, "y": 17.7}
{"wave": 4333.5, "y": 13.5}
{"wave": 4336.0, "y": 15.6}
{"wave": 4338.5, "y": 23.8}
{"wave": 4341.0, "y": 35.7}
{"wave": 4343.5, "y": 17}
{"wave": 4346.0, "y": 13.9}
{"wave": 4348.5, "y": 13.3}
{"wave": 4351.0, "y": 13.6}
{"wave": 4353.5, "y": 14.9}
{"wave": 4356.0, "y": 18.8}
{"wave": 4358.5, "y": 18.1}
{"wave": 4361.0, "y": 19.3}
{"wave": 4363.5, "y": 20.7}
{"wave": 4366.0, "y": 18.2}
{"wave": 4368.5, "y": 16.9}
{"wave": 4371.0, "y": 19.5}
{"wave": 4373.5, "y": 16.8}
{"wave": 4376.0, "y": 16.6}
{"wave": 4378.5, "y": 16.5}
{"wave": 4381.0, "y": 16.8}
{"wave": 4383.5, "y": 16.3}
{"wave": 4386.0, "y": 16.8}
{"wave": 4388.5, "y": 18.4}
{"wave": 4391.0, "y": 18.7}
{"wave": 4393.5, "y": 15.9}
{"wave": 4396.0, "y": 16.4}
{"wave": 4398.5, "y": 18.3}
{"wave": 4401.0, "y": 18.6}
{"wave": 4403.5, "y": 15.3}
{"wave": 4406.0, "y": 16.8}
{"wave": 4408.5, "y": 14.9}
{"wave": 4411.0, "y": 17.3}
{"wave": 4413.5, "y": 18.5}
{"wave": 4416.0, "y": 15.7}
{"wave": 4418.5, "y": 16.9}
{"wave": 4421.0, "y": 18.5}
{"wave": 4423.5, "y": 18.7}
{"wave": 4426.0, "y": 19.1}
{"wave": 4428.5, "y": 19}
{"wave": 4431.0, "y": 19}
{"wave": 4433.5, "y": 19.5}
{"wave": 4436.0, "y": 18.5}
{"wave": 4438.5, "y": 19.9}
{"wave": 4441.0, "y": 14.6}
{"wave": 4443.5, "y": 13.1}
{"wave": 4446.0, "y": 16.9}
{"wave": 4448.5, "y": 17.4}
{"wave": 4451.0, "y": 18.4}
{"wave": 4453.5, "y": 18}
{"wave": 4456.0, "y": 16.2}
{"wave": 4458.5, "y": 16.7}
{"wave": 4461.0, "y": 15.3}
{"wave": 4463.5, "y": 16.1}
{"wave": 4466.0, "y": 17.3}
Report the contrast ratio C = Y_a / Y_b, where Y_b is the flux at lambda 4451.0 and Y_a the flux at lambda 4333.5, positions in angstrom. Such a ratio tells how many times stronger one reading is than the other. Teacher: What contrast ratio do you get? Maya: 0.73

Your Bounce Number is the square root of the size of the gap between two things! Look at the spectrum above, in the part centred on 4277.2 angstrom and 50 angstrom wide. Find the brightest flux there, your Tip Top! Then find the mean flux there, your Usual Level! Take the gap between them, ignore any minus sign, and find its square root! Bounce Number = 1.6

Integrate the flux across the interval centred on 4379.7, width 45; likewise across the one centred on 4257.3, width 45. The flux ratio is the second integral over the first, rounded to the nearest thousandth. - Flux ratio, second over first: 1.003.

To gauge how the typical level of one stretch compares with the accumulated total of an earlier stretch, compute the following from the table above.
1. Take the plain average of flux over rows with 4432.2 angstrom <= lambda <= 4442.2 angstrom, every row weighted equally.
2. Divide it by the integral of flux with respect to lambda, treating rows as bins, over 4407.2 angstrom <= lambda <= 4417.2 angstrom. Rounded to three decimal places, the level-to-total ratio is 0.109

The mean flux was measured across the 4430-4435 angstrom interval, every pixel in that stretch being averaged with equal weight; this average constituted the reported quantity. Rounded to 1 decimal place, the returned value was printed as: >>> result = 19.2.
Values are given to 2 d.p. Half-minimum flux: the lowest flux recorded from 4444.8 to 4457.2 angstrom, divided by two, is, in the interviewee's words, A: 8.10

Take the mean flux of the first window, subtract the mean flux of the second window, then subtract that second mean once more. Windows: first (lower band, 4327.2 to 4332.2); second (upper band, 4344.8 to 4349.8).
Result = -11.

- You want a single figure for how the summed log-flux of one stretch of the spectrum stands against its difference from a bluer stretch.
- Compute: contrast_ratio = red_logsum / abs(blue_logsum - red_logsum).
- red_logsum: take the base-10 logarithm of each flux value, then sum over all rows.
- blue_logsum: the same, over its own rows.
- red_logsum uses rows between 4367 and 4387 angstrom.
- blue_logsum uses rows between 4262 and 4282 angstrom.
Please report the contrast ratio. 691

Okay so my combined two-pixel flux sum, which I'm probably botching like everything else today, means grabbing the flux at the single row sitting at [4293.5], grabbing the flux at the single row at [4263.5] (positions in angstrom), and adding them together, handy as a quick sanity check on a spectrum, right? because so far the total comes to 33.9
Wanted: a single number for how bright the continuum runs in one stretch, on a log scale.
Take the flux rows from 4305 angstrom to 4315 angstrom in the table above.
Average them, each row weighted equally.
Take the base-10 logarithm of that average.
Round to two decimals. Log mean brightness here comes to 1.21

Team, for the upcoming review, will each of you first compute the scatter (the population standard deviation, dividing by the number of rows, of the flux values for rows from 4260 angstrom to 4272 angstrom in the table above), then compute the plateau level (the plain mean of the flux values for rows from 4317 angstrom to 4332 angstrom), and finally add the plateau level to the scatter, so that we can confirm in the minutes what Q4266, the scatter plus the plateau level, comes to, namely 18.4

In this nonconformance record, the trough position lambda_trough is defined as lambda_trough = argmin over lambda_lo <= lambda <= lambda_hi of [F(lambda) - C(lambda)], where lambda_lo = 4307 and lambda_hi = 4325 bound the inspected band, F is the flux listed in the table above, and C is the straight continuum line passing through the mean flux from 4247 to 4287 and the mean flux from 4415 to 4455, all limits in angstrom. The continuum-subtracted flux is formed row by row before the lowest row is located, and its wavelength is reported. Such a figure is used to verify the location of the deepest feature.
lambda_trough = 4311.0 angstrom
